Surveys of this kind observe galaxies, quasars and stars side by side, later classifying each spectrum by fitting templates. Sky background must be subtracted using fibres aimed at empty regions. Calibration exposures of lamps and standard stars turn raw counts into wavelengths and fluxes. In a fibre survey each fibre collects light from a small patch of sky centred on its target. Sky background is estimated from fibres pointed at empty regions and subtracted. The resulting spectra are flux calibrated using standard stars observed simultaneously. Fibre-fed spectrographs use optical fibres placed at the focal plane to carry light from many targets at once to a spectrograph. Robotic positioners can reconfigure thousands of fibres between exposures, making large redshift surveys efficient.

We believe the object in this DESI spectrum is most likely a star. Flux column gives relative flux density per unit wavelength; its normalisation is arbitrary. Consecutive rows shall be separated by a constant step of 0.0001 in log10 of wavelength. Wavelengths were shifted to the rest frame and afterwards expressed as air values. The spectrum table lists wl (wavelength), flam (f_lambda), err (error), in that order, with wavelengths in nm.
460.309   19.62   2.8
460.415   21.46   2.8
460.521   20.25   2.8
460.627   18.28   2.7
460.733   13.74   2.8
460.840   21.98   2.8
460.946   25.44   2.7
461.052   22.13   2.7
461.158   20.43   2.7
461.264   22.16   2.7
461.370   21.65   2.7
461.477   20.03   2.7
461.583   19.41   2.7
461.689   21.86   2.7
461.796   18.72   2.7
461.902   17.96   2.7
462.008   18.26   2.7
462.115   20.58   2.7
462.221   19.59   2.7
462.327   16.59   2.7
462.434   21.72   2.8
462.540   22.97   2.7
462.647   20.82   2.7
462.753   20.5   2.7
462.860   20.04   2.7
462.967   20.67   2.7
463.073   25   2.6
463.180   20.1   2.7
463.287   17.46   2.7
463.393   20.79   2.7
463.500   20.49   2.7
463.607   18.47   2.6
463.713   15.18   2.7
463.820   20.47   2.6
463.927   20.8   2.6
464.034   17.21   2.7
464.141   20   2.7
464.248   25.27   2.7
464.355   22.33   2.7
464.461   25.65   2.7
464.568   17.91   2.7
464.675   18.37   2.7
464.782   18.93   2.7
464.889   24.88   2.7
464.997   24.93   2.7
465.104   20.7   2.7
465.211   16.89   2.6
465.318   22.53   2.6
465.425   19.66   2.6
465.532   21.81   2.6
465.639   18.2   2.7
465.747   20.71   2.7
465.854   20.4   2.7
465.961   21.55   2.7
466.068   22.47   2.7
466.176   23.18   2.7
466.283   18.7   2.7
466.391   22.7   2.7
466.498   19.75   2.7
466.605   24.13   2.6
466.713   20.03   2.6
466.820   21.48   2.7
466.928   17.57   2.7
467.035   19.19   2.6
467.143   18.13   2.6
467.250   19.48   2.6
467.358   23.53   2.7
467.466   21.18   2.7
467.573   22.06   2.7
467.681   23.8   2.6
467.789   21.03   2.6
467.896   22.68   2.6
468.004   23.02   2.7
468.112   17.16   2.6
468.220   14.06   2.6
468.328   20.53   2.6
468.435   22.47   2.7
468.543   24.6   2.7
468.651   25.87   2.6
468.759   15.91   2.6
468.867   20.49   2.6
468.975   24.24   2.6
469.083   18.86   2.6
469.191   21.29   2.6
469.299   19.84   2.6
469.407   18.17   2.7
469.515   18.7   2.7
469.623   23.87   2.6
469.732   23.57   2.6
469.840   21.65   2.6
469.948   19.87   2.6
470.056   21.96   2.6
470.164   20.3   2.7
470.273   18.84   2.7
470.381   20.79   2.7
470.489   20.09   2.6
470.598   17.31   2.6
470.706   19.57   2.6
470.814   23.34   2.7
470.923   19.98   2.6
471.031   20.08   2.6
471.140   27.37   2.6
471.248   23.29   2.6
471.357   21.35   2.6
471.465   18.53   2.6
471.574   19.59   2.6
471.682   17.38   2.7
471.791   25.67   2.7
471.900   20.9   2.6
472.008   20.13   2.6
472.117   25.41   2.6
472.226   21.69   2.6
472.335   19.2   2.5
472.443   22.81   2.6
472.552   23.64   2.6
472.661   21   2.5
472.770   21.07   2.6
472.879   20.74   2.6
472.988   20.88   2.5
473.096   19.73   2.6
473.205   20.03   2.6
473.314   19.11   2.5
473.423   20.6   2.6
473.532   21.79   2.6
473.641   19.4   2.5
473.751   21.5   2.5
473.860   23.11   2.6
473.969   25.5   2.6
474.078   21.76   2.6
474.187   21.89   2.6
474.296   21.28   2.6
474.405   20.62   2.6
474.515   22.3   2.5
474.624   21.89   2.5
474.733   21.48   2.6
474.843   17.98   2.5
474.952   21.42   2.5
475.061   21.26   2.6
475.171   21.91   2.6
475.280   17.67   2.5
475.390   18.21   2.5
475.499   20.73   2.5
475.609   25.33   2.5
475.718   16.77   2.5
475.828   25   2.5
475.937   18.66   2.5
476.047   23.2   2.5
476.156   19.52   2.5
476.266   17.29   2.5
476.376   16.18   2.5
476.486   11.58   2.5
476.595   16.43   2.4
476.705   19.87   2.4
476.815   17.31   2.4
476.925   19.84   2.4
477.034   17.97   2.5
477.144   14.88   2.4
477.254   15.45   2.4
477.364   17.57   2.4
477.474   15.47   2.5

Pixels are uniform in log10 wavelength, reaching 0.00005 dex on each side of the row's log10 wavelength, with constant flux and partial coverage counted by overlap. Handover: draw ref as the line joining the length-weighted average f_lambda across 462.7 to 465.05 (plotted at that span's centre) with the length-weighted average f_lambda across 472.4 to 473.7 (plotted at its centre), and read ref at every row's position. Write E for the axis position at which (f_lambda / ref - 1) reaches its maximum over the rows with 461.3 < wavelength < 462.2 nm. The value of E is 461.689 nm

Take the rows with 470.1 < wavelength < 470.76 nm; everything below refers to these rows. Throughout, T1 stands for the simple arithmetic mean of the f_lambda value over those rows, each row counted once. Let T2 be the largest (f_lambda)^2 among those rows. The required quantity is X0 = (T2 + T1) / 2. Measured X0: 226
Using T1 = 19.5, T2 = 432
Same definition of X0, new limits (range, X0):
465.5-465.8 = 248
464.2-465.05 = 340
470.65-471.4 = 386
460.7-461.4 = 334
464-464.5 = 340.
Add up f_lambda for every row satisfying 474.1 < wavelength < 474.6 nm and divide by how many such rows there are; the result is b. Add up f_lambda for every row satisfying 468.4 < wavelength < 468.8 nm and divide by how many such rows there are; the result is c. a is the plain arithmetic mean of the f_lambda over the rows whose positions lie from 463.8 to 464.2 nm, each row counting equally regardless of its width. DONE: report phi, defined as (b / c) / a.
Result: 0.049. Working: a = 19.6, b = 21.5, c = 22.2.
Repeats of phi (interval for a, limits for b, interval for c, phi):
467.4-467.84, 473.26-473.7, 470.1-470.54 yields 0.046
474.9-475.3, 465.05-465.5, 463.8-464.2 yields 0.049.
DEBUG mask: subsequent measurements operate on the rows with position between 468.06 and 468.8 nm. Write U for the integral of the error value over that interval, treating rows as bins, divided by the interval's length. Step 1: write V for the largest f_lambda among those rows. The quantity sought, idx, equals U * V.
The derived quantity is 68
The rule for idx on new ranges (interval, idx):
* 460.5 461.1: 70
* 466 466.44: 62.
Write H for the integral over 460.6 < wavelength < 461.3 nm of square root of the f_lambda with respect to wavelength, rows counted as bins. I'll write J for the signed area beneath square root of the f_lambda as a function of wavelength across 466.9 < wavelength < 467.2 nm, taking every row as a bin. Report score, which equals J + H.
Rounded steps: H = 3.2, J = 1.3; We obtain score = 4.5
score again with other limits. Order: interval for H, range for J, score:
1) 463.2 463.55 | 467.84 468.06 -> 2.6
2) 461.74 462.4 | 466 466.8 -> 6.6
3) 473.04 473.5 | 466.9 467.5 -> 4.7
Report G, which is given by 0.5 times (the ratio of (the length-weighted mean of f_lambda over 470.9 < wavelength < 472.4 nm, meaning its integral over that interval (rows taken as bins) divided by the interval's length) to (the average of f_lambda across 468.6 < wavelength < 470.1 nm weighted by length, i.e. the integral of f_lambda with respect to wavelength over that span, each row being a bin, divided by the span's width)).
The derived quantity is 0.512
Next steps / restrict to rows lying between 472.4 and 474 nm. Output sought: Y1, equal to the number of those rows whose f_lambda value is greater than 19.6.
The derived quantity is 13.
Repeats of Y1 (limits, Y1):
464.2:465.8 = 10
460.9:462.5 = 9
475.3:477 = 6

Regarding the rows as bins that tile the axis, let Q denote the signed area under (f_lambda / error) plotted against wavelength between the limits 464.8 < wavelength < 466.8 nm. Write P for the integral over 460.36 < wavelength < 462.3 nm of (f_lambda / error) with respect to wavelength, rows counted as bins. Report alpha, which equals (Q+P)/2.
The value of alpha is 15.16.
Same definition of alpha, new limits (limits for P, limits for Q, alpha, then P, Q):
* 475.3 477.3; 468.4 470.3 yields 15.16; 15.0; 15.3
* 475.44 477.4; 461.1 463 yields 14.48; 14.8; 14.2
